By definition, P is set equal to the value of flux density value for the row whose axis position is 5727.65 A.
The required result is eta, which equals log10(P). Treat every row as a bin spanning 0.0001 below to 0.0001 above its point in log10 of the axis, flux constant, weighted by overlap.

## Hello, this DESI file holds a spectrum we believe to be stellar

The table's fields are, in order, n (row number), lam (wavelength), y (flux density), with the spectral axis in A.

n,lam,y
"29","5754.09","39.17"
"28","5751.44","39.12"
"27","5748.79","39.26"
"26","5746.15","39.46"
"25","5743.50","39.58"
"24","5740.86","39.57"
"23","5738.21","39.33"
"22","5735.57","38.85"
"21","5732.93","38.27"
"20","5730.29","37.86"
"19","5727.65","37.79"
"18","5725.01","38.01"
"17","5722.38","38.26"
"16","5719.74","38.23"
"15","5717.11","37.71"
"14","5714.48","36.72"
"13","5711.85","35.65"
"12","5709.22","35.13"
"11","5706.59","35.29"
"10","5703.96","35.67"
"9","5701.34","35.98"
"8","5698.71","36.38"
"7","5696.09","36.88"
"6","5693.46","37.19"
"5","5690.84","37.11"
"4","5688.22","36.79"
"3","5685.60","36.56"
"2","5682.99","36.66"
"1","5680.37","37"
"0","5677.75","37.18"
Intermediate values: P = 37.79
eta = 1.577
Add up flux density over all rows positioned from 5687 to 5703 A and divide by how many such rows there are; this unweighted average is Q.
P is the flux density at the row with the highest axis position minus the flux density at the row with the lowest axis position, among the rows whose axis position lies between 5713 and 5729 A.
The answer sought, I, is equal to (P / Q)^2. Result 0.0008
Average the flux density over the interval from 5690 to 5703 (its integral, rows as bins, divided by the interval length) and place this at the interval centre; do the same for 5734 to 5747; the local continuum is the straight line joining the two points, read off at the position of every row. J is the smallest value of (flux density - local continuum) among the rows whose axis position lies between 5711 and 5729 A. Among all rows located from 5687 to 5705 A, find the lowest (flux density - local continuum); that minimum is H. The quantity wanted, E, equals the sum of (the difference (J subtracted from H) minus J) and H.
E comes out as 1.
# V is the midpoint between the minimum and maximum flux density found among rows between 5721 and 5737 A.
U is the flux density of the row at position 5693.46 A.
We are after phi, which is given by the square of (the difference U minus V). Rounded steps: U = 37.19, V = 38.3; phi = 1.3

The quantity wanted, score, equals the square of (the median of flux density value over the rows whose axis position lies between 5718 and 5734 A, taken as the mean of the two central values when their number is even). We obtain 1453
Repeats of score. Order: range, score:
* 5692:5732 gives 1360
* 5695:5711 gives 1283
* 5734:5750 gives 1552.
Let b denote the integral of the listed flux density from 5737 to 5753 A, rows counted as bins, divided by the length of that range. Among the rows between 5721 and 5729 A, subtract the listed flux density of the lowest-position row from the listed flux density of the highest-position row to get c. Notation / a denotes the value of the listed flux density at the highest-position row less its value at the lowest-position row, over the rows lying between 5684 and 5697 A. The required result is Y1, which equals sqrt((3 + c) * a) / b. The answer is 0.023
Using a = 0.32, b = 39.4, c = -0.5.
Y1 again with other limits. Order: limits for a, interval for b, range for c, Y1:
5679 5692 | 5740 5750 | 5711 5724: 0.020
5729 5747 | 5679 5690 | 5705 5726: 0.082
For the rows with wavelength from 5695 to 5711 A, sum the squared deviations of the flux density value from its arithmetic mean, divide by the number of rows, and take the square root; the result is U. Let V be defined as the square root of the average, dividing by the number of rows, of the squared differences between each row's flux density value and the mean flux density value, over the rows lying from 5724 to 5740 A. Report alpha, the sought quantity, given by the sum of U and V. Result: 1.17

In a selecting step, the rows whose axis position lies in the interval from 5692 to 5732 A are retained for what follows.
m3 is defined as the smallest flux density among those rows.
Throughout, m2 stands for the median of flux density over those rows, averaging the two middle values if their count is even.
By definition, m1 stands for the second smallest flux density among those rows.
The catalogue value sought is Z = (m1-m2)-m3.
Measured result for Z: -36.7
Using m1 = 35.29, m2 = 36.88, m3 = 35.13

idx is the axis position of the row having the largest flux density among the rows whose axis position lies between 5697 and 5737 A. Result 5735.57 A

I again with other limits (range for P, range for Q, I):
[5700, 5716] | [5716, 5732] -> 0.0004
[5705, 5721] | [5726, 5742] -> 0.0058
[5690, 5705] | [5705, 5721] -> 0.0016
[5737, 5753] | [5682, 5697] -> 0.0000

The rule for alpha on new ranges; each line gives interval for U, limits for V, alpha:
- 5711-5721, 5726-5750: 1.67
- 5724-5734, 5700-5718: 1.02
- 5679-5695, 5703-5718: 1.14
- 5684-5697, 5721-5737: 0.58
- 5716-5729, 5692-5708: 0.88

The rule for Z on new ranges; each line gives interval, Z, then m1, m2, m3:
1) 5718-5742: -38.2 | 37.86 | 38.26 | 37.79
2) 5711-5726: -36.8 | 36.72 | 37.86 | 35.65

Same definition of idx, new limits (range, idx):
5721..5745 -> 5743.50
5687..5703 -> 5693.46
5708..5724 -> 5722.38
